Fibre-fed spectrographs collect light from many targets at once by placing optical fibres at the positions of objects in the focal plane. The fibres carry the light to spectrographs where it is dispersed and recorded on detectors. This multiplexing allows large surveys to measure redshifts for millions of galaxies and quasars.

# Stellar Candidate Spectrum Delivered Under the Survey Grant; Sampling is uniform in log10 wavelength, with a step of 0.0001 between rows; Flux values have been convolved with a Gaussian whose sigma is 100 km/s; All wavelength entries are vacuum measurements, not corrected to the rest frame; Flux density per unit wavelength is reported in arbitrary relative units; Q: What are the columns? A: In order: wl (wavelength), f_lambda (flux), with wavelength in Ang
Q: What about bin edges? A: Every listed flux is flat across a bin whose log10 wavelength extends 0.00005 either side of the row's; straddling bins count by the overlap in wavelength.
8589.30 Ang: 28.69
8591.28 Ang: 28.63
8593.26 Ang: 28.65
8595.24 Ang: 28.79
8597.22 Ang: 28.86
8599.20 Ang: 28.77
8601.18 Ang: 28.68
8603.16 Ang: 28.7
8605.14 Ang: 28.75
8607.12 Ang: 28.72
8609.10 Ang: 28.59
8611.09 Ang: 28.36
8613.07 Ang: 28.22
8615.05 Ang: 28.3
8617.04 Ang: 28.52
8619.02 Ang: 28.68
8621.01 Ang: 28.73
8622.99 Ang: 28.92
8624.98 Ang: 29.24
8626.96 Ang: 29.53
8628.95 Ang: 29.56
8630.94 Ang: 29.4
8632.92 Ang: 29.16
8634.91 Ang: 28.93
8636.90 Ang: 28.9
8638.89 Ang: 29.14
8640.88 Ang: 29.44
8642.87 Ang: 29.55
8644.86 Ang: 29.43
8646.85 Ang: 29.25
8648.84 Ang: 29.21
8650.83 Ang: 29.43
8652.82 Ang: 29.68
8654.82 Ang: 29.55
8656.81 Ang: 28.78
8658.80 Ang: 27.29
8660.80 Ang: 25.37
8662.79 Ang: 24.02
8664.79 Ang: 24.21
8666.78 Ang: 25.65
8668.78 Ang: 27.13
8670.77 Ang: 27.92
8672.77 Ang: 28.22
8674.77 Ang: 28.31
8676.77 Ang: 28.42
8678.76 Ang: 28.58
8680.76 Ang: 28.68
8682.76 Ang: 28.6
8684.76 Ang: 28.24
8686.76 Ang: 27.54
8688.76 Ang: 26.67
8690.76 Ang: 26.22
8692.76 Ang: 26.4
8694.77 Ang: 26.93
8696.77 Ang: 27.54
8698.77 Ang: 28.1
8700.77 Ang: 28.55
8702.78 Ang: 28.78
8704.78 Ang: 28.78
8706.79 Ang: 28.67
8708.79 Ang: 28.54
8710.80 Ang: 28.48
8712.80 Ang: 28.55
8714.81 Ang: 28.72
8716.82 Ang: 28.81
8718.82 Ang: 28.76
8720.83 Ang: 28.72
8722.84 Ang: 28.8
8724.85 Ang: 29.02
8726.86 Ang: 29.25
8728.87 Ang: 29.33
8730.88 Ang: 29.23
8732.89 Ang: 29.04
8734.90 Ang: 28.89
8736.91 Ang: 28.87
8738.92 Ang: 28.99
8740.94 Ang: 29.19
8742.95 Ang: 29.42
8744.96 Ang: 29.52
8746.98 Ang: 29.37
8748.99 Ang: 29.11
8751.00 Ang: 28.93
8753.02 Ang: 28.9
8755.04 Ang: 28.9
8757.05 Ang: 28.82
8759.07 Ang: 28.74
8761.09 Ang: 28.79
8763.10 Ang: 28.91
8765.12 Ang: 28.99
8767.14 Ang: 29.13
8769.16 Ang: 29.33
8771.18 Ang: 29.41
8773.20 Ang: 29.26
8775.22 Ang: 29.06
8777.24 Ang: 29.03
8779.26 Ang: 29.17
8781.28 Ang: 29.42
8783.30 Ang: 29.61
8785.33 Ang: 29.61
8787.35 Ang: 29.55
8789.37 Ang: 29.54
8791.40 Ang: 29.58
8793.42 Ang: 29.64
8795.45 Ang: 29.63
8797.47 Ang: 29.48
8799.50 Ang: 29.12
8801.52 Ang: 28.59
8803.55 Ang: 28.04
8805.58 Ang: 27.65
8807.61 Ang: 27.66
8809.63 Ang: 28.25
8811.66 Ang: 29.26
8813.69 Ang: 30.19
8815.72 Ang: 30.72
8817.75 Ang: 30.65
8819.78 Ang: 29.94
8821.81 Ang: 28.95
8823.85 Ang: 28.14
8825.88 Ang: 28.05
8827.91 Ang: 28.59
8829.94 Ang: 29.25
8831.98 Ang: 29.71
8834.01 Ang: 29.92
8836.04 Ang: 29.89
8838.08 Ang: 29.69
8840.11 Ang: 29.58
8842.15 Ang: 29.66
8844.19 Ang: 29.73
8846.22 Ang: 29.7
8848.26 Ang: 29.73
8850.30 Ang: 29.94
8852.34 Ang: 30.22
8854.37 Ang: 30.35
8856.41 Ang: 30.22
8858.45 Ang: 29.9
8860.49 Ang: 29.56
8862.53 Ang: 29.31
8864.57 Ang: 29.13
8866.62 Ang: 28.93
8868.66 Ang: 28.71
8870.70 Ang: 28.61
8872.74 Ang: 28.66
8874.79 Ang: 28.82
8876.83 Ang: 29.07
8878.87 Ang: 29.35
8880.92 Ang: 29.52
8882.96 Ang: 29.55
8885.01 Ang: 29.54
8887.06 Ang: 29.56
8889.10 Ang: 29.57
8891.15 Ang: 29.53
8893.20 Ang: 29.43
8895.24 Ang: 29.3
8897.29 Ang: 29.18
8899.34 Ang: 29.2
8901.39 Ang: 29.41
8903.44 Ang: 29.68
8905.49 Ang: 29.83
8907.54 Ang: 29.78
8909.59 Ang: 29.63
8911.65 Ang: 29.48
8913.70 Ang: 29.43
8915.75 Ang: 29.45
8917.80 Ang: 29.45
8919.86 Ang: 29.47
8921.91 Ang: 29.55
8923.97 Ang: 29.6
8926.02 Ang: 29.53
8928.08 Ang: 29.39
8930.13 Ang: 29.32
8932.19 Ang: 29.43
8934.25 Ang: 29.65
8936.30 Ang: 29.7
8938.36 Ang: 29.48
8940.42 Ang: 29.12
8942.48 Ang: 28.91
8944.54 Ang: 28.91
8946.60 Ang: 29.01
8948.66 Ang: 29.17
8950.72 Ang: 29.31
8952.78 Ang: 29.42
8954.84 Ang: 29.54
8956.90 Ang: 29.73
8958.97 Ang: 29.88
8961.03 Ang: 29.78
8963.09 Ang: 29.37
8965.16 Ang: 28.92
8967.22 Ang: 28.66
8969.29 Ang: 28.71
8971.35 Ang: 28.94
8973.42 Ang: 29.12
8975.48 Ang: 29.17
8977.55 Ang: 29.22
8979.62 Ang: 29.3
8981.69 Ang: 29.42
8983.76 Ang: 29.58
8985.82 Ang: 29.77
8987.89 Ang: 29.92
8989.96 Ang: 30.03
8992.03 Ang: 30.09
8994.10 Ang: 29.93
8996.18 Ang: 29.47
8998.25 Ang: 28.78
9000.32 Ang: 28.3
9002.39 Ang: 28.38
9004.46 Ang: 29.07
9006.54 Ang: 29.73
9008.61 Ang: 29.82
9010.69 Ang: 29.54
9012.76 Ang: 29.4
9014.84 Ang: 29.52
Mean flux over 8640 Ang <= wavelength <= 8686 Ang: 28.0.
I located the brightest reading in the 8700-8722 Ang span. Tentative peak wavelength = 8716.82 Ang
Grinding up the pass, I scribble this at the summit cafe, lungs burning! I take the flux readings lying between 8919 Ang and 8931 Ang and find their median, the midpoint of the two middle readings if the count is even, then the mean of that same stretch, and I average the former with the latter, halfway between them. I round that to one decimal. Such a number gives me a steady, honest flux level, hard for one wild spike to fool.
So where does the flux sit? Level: 29.5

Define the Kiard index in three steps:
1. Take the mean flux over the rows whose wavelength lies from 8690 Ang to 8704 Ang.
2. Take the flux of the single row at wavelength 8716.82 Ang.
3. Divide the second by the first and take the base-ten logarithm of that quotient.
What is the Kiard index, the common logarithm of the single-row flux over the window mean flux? 0.020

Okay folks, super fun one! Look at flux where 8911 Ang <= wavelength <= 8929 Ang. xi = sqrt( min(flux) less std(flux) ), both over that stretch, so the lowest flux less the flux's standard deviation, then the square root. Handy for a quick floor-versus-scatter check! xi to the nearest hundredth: 5.42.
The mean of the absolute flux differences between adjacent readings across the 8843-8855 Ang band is 0.136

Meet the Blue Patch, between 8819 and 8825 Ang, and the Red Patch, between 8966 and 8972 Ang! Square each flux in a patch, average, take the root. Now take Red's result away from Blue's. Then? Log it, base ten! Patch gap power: -0.60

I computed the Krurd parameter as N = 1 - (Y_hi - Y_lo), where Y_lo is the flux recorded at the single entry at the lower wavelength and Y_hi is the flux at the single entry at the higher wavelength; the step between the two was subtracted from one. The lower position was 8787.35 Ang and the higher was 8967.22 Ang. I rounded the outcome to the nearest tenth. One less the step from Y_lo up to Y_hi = 1.9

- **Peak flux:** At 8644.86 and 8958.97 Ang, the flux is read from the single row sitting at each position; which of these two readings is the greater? 29.9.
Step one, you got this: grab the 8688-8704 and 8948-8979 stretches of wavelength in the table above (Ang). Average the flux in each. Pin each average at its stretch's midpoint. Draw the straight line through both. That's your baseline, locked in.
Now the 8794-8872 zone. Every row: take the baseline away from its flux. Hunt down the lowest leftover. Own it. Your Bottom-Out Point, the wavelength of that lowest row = 8807.61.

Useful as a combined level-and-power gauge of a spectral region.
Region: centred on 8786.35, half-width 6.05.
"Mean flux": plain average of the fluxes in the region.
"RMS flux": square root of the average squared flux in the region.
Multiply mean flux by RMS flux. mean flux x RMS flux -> 873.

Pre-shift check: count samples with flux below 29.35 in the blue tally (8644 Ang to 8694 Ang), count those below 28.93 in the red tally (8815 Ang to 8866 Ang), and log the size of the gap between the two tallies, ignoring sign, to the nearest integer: 18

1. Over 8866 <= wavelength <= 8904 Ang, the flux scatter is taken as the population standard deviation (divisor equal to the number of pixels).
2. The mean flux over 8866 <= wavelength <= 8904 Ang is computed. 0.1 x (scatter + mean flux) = 2.96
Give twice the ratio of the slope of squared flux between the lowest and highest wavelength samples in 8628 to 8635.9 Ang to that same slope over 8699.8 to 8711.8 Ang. 31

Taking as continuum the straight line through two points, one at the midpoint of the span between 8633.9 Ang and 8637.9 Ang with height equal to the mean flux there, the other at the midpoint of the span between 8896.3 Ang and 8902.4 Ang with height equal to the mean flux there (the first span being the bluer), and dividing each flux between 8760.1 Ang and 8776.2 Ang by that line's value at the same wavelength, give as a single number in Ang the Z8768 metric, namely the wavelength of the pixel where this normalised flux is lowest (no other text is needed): 8761.09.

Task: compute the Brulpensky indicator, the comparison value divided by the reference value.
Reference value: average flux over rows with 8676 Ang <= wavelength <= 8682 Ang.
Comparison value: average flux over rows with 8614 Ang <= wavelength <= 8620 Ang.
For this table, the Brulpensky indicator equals 1.00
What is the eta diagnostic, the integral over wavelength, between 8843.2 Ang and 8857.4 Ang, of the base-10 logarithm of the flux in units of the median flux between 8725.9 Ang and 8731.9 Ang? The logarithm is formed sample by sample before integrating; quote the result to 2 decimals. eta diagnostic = 0.15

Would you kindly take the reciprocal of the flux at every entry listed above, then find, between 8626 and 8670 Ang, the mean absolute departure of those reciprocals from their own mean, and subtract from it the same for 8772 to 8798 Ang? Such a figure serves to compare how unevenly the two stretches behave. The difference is 0.0018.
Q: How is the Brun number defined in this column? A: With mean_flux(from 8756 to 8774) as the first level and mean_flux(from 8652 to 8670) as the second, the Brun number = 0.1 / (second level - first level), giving -0.05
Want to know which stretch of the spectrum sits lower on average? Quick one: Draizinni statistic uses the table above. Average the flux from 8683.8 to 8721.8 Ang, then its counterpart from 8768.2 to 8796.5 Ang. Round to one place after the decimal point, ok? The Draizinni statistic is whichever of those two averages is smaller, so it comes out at 28.1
